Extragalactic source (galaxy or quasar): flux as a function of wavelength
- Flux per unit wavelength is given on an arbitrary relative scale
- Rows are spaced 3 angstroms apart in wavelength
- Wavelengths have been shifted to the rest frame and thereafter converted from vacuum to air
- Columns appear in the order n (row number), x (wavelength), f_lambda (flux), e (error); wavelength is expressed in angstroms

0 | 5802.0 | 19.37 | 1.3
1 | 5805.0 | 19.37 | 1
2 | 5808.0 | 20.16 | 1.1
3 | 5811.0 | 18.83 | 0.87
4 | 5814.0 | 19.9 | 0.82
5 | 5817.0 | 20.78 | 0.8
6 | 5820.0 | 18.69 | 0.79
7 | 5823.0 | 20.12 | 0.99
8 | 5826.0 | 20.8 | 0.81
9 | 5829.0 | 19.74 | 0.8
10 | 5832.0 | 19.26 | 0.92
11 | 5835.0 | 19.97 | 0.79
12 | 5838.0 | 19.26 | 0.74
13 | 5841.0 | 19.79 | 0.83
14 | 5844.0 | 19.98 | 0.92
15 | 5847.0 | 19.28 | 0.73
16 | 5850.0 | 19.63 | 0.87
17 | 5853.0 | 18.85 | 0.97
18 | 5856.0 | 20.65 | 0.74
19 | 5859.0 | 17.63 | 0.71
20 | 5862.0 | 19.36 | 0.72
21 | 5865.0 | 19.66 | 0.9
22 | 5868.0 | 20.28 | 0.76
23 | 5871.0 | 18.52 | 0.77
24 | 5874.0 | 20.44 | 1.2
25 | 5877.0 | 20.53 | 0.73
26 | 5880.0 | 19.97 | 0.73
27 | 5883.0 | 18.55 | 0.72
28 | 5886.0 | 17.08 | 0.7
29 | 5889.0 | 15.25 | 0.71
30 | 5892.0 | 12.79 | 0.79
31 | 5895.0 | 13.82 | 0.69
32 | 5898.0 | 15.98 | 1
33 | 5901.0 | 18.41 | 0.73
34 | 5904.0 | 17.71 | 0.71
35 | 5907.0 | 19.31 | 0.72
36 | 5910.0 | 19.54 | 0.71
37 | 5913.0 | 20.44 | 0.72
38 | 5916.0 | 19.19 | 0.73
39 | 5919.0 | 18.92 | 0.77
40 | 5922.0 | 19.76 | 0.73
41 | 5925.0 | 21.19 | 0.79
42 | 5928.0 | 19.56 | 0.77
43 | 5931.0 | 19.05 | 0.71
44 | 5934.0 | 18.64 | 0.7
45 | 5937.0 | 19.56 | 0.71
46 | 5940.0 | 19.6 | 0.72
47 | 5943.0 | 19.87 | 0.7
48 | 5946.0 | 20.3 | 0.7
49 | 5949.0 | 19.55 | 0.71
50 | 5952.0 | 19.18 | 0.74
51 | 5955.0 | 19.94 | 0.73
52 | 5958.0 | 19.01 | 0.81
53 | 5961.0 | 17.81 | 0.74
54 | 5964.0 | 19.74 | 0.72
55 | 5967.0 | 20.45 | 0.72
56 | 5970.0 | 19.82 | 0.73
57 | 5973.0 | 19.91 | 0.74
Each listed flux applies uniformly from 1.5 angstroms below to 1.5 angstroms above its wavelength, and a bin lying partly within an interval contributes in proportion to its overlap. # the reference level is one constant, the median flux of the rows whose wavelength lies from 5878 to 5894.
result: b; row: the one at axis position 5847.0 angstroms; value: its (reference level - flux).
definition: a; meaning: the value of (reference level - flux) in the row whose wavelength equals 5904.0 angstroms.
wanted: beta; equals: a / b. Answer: 0.3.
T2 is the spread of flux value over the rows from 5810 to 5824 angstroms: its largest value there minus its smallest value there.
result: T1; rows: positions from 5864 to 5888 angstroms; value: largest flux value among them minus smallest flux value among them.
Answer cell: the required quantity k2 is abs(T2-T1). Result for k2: 1.4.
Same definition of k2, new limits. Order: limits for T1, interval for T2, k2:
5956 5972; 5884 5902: 3.0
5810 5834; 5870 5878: 0.1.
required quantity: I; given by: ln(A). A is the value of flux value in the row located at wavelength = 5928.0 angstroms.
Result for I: 2.97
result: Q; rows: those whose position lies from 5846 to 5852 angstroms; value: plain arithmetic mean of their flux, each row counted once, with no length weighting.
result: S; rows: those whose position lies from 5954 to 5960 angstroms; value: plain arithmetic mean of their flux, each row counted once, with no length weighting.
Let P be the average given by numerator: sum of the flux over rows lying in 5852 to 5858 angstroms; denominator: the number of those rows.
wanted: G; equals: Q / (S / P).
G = 19.7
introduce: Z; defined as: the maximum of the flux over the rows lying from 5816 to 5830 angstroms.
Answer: 20.8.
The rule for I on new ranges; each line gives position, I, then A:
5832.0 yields 2.96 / 19.26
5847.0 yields 2.96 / 19.28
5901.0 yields 2.91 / 18.41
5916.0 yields 2.95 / 19.19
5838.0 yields 2.96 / 19.26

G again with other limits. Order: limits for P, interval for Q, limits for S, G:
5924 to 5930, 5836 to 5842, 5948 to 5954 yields 20.5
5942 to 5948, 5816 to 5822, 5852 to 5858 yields 20.1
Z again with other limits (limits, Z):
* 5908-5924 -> 20.44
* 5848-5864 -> 20.65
